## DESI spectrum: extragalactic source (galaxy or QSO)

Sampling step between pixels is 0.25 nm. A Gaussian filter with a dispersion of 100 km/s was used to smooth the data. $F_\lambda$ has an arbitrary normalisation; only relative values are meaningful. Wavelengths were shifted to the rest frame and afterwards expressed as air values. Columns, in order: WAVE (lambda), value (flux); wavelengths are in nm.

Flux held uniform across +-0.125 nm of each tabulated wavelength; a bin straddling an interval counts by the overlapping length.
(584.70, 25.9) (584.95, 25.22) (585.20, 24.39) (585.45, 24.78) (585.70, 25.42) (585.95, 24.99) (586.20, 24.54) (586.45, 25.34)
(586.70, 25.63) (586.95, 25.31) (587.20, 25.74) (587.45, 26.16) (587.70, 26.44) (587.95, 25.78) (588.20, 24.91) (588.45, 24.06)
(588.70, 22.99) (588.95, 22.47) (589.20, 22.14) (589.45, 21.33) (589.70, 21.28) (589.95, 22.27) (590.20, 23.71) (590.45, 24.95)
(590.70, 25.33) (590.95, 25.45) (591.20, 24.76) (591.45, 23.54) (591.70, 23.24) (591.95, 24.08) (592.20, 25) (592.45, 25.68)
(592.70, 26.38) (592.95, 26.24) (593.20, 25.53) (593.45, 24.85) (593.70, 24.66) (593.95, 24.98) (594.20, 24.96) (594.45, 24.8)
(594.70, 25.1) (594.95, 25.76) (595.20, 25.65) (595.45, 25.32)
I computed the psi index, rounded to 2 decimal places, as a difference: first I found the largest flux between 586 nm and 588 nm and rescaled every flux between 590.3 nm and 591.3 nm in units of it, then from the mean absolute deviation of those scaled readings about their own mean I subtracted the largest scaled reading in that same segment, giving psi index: -0.95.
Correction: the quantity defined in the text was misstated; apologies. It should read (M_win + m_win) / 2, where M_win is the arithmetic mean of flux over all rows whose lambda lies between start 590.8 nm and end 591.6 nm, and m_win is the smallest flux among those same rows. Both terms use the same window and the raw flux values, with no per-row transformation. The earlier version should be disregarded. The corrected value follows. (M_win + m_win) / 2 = 24.1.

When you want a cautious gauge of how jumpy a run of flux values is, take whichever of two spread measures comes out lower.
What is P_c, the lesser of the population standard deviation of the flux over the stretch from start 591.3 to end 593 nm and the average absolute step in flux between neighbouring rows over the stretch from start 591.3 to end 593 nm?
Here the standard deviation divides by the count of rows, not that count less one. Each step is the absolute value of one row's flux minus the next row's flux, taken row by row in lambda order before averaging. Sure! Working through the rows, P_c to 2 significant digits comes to 0.60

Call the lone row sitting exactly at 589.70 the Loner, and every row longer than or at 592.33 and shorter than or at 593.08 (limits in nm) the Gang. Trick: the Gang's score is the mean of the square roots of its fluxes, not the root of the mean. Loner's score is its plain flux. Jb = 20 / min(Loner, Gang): 3.91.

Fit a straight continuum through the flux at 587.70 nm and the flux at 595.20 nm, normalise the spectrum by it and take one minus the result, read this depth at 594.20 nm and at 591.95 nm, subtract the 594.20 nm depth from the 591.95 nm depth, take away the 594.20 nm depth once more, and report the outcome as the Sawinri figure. 0.012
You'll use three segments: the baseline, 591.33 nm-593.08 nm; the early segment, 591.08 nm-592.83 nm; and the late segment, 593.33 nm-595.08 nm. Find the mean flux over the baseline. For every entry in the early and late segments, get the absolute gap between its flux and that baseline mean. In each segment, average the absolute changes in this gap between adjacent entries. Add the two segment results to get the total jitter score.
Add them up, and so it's 0.93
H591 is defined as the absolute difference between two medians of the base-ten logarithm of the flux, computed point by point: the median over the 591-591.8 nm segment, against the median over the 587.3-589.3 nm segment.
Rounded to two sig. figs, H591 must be 0.017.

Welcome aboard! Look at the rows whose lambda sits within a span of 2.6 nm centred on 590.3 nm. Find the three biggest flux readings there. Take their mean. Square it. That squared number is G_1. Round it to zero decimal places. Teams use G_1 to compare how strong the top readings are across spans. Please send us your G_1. 637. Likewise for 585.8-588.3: 683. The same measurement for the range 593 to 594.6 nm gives 633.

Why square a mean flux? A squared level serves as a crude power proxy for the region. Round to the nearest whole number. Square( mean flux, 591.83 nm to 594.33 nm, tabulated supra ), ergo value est 637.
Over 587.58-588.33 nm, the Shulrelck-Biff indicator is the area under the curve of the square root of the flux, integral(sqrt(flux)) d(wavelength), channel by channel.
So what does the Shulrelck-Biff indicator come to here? 3.80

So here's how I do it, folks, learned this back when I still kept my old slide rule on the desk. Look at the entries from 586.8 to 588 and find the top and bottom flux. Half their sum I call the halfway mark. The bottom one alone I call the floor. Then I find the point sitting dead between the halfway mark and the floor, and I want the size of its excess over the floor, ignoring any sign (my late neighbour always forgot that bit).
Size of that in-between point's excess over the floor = 0.28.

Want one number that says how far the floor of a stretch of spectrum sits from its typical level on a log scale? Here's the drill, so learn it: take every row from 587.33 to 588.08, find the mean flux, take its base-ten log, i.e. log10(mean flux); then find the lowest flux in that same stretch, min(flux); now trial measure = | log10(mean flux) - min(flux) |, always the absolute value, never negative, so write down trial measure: 24.4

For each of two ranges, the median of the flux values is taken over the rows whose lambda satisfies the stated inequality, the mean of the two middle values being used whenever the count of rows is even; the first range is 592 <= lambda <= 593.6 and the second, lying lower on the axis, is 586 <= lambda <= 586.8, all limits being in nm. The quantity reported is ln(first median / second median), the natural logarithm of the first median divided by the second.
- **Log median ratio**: 0.010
